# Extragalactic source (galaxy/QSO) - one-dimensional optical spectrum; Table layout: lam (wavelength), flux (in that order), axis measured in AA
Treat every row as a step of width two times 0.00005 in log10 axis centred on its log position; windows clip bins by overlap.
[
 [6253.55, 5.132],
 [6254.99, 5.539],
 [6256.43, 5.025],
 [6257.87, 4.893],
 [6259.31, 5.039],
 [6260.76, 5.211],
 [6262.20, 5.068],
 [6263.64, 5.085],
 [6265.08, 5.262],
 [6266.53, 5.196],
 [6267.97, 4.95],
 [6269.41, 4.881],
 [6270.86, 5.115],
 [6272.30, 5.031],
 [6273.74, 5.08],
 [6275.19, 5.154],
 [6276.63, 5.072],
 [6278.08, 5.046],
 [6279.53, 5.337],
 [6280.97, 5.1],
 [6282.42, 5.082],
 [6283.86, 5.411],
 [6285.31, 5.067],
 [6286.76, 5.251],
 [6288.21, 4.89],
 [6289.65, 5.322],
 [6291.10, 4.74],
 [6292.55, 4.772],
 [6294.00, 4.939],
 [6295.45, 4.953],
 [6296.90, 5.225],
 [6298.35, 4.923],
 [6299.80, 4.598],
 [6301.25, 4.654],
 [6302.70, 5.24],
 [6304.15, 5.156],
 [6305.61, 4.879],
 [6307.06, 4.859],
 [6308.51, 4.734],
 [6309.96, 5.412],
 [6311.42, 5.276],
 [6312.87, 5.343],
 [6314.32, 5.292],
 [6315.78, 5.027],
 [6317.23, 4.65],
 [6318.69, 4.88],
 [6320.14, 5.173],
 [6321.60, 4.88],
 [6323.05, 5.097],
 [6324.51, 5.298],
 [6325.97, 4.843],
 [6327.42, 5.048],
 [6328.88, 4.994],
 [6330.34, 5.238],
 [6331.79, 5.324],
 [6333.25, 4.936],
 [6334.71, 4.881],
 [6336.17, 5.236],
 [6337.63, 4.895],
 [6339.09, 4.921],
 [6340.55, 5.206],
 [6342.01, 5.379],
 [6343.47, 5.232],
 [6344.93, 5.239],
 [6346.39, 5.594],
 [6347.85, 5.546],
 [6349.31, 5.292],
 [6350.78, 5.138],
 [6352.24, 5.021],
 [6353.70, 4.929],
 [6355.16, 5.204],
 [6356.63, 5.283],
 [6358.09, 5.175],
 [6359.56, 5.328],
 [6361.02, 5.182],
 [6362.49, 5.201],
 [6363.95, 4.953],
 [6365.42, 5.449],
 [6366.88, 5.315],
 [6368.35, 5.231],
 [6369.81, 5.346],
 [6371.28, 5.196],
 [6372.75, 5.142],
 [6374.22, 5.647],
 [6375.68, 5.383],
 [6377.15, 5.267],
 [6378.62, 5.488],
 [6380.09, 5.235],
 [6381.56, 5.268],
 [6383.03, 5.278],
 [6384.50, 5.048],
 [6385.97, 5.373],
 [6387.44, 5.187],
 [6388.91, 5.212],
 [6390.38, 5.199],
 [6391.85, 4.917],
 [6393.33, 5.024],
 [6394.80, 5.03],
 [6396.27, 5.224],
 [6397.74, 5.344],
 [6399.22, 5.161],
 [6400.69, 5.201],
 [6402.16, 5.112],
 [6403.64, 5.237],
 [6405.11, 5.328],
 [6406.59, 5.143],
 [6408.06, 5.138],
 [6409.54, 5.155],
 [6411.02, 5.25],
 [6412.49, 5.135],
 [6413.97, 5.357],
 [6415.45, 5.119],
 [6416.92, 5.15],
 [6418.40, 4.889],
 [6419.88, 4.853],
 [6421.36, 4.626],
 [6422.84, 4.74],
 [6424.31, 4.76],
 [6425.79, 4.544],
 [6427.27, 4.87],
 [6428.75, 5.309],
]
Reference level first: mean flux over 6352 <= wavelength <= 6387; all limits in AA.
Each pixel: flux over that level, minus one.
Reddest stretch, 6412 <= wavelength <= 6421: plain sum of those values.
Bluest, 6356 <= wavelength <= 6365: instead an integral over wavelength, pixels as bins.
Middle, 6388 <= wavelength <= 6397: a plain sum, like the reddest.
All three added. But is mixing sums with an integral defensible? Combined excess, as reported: -0.46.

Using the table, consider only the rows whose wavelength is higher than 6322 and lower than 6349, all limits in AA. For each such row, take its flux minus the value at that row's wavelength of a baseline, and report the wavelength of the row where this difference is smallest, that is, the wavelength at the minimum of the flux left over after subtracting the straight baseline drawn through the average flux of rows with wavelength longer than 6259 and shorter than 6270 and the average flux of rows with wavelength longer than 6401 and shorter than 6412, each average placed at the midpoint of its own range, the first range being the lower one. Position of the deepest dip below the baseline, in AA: 6325.97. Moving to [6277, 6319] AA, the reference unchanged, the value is 6299.80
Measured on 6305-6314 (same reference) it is 6308.51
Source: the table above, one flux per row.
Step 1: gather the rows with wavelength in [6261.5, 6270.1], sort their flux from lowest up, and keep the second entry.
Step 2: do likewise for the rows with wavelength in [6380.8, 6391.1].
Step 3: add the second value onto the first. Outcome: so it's 10.1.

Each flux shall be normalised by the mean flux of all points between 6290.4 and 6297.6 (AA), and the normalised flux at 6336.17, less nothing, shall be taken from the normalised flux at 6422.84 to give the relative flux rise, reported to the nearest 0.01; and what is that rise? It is -0.10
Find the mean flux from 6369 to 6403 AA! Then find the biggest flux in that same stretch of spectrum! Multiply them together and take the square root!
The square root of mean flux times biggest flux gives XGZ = 5.43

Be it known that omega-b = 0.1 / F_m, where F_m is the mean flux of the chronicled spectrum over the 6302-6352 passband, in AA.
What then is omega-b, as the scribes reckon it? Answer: 0.0195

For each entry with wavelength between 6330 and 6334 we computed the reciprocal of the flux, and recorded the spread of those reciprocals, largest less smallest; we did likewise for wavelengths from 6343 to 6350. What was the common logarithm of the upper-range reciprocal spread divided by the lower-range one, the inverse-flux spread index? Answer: -0.08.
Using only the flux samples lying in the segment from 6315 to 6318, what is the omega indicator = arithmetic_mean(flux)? 4.84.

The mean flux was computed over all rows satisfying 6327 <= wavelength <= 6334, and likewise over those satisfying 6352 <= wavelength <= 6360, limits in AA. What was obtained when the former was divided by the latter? 0.99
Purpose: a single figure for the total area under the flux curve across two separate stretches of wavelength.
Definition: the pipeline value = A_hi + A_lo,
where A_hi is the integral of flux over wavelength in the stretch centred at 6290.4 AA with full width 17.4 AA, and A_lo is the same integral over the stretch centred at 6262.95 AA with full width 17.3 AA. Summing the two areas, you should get 176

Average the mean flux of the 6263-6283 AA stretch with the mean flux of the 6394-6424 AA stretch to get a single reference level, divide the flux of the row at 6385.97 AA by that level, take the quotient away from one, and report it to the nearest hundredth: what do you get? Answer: -0.05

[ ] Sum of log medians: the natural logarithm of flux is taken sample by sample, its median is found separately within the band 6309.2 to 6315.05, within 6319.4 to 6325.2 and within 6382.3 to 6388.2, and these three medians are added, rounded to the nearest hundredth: 4.96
